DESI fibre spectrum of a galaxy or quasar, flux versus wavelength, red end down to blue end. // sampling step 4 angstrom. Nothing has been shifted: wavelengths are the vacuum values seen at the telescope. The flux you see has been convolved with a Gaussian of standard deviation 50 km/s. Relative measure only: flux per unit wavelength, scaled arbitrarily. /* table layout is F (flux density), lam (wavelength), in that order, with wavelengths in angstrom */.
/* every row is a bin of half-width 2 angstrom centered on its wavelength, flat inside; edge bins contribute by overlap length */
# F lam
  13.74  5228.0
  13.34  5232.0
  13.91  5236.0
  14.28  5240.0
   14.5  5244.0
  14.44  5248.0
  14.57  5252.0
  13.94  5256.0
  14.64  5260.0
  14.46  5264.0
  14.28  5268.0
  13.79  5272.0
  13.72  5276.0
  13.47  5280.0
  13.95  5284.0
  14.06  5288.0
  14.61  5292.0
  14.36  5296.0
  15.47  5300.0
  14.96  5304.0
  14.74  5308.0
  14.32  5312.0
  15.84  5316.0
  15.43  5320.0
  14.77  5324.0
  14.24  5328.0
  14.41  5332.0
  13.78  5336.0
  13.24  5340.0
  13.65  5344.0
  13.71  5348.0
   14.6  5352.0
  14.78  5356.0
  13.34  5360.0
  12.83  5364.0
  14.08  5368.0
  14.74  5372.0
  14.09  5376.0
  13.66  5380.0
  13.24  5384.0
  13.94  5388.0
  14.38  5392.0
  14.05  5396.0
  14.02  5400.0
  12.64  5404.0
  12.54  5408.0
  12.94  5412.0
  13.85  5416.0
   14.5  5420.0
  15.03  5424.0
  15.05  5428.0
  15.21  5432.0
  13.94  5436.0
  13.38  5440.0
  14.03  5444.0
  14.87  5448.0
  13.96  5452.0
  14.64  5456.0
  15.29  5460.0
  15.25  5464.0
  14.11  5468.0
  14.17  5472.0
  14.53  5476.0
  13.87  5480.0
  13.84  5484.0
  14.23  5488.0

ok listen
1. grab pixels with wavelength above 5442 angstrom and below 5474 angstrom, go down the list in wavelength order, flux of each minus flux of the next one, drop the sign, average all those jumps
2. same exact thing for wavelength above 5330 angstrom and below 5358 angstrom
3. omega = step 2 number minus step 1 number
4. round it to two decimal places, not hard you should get -0.17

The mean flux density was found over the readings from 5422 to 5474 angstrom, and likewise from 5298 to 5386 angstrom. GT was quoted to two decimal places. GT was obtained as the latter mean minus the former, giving -0.26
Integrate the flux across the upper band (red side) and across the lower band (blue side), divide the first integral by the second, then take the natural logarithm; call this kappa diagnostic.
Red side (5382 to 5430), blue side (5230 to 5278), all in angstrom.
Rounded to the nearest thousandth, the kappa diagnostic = -0.022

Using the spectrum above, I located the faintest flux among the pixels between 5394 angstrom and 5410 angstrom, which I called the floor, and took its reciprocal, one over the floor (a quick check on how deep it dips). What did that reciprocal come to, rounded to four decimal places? 0.0797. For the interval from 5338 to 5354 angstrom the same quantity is 0.0755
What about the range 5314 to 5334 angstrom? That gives 0.0702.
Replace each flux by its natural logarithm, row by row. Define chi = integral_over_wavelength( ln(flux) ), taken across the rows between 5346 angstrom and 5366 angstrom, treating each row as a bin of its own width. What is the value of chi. 52.54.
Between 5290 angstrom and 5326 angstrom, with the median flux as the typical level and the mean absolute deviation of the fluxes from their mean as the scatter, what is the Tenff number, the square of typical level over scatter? 1196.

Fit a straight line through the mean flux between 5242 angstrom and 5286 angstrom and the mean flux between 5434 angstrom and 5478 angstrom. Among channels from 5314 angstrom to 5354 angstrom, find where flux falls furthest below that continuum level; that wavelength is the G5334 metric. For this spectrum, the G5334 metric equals 5340.0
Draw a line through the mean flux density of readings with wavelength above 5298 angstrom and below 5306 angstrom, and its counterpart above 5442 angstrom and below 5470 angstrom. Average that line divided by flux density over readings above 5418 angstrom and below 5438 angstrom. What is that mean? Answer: 1.00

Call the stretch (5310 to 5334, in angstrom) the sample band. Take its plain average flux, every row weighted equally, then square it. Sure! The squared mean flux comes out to 220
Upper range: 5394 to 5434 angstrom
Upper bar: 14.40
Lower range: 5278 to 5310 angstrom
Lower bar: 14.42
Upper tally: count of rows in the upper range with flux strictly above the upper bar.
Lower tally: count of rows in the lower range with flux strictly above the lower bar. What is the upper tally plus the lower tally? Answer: 8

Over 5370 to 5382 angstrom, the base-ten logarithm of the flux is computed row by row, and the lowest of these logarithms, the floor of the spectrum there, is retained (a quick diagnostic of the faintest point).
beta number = 1.135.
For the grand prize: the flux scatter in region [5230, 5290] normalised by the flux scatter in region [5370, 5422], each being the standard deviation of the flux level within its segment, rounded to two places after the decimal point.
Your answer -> 0.58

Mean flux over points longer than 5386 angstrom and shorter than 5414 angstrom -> 13.5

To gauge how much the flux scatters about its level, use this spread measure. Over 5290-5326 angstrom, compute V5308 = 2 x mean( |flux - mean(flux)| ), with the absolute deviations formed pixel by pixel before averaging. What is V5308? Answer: 0.85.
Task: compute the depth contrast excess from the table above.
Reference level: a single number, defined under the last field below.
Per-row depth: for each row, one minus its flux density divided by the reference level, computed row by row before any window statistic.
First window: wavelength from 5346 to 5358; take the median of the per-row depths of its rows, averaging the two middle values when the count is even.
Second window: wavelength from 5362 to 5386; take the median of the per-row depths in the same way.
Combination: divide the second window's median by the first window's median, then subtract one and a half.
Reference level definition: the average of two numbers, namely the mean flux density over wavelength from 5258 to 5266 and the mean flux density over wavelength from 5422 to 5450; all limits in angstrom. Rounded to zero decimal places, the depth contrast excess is -10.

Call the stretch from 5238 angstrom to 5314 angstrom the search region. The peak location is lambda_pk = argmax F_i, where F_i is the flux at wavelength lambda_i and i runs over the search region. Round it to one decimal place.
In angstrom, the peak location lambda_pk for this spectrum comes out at 5300.0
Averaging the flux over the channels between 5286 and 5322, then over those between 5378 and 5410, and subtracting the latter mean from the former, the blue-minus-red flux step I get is 1.3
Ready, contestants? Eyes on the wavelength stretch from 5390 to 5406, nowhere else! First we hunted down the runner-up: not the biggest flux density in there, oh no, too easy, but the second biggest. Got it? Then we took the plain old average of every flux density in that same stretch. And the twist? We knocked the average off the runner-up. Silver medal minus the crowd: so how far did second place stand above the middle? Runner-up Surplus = 0.28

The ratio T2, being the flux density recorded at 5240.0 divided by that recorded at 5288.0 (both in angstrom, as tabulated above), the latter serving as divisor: 1.02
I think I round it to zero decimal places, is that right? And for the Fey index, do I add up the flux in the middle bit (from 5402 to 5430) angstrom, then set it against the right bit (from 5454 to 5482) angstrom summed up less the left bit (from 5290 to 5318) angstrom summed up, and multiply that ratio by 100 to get -3957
